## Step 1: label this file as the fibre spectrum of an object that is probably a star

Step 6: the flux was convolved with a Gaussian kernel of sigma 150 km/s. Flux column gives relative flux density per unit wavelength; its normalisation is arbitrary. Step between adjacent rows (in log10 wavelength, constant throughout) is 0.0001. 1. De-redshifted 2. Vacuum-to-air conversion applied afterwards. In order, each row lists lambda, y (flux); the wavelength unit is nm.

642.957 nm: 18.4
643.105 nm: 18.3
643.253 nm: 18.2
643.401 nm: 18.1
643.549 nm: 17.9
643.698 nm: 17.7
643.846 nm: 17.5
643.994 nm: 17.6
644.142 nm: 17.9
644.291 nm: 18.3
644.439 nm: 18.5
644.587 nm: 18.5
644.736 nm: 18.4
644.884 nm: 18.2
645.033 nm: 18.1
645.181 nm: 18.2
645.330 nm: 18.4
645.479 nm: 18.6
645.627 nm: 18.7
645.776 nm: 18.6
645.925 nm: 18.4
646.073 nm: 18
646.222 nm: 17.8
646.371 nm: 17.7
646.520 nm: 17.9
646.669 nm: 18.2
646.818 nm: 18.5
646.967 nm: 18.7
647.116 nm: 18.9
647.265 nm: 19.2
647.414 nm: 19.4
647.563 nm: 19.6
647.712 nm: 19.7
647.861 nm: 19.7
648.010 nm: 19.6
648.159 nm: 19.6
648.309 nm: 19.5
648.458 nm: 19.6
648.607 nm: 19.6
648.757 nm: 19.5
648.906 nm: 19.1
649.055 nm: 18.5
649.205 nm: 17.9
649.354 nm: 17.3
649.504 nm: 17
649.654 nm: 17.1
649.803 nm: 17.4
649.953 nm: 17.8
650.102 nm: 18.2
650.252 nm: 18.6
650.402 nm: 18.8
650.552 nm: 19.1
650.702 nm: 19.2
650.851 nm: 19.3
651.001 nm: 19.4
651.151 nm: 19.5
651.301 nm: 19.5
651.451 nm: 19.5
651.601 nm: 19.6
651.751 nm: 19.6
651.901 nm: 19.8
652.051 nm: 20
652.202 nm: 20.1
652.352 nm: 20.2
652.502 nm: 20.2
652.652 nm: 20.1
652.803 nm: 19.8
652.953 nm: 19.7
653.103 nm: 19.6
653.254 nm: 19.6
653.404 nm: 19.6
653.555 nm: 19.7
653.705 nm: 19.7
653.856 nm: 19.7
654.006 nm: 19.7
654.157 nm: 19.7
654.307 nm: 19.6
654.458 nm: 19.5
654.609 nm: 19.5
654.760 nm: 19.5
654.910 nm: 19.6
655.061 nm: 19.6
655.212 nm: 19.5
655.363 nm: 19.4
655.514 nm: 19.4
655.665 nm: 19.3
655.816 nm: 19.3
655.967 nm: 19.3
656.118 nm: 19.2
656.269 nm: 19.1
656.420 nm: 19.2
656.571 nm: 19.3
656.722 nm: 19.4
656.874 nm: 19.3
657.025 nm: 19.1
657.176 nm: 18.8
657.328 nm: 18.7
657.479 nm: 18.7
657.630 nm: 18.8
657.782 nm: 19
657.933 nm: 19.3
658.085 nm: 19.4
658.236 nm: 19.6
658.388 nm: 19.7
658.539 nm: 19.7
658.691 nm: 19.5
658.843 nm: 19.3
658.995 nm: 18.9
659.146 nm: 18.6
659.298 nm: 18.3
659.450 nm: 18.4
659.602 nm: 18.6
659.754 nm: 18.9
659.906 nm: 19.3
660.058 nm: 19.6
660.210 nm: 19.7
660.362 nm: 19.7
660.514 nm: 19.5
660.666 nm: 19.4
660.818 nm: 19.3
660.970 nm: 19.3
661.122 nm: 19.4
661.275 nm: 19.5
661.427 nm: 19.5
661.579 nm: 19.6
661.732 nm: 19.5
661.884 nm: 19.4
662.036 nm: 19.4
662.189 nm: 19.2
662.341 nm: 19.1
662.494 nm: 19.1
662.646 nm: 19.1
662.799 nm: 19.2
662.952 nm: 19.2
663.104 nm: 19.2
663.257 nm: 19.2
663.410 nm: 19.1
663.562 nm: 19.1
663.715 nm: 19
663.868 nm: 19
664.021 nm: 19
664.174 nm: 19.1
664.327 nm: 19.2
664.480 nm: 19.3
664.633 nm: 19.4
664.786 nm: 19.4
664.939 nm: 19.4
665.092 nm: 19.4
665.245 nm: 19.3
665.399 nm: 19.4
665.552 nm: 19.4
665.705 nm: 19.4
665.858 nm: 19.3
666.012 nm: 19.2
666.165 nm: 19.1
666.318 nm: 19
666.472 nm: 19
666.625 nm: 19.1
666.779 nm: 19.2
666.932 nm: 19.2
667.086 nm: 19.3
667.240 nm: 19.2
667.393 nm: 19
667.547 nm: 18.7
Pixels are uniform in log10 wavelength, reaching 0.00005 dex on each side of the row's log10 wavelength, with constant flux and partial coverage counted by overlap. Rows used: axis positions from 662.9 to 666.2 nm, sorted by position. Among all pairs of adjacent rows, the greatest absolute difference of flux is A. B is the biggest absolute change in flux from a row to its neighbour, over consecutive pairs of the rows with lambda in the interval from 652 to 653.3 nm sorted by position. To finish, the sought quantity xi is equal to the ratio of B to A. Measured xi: 3.0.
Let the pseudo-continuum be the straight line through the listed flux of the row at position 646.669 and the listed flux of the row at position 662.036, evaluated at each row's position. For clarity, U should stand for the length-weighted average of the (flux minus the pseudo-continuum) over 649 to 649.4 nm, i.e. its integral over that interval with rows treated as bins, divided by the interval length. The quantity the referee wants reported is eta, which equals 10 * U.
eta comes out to -4.8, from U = -0.5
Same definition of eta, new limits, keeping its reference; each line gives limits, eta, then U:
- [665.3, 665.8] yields -2.8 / -0.3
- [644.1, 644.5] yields 2.4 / 0.2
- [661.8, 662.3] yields -0.8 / -0.1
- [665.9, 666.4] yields -6.1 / -0.6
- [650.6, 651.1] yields 7.7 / 0.8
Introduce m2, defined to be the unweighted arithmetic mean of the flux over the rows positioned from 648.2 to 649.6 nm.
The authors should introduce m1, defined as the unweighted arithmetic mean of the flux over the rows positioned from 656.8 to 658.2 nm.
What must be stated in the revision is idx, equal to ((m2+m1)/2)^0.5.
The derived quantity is 4.34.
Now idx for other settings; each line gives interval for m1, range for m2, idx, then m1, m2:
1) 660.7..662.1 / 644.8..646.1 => 4.35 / 19.4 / 18.4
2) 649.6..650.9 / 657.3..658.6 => 4.34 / 18.4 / 19.2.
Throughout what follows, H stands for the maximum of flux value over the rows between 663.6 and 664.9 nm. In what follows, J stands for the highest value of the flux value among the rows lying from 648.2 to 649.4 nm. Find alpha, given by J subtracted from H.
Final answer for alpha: -0.20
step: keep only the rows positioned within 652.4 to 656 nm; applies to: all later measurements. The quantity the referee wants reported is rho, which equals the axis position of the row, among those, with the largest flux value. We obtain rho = 652.502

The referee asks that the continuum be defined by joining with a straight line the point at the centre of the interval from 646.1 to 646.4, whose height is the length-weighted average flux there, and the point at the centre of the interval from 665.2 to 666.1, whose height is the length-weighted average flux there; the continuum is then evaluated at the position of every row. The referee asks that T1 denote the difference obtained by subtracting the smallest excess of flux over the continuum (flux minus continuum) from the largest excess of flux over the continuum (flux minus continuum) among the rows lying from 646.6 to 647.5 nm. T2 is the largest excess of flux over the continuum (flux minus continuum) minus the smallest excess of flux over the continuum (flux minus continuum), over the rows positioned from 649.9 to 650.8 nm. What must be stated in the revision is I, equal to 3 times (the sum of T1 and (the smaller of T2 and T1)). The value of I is 7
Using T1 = 1.1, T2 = 1.34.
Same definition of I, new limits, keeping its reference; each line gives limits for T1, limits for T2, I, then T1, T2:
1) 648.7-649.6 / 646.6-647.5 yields 11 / 2.6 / 1.14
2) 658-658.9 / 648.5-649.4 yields 3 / 0.4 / 2.36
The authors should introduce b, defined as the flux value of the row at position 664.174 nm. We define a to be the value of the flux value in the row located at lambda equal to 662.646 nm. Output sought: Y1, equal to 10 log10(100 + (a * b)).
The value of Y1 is 26.67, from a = 19.1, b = 19.1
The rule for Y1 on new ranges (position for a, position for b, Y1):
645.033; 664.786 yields 26.54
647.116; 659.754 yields 26.60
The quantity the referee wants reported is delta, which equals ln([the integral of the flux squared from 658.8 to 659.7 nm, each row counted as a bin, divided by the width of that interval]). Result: 5.85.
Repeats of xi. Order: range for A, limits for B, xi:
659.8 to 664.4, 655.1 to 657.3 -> 1.0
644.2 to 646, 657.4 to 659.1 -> 2.0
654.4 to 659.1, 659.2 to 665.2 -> 1.0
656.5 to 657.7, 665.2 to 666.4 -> 0.3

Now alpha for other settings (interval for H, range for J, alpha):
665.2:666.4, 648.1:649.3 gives -0.20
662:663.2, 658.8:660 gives 0.10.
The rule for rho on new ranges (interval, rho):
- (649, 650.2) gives 649.055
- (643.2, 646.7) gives 645.627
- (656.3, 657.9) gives 656.722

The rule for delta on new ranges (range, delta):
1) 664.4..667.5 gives 5.91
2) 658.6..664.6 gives 5.91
